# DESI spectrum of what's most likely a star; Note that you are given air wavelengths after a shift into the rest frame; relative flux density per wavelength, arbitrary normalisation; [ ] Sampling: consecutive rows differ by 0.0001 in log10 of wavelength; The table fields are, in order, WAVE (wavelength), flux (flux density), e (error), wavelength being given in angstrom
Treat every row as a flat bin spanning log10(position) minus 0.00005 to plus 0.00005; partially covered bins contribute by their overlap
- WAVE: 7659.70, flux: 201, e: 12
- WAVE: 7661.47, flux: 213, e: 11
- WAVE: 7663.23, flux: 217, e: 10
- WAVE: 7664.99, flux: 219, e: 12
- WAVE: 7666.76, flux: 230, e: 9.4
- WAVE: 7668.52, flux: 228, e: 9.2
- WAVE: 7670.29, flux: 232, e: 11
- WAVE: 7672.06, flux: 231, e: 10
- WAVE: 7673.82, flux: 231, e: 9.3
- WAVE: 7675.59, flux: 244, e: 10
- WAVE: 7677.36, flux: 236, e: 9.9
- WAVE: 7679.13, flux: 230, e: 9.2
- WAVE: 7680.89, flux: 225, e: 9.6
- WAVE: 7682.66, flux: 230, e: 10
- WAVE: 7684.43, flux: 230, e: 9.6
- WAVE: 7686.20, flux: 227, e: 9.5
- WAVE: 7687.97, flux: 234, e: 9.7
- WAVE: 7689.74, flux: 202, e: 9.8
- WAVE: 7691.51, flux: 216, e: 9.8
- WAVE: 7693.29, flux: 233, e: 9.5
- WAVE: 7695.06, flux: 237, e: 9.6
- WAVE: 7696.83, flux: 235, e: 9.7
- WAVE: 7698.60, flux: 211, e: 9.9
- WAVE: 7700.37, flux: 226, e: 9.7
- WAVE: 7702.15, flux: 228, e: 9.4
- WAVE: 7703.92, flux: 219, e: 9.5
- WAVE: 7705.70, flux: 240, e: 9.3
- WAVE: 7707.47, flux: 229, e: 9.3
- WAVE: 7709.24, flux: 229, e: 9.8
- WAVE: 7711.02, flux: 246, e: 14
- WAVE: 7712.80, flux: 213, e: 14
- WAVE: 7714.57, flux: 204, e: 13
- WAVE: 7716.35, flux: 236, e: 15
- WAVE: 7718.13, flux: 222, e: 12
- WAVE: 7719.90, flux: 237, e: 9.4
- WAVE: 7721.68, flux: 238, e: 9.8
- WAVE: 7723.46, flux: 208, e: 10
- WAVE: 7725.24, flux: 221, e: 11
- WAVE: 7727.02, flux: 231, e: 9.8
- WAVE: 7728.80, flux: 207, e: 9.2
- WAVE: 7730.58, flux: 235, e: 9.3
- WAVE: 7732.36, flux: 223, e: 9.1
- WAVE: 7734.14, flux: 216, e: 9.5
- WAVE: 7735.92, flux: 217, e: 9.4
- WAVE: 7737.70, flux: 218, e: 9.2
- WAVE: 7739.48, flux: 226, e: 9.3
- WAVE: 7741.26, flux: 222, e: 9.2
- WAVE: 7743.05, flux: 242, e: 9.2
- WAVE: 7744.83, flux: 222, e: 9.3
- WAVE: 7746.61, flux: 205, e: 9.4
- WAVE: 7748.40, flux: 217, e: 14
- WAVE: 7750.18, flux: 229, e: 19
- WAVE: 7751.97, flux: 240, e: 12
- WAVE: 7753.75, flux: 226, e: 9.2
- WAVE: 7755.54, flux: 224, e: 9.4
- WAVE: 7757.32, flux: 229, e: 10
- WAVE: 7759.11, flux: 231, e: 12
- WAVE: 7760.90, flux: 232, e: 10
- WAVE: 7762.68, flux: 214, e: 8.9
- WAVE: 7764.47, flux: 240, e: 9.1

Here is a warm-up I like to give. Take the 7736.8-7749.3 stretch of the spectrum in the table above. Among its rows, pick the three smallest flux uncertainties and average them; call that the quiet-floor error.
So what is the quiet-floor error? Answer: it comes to 9.20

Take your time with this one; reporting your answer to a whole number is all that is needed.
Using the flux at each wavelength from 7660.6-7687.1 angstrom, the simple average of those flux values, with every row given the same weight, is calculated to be 228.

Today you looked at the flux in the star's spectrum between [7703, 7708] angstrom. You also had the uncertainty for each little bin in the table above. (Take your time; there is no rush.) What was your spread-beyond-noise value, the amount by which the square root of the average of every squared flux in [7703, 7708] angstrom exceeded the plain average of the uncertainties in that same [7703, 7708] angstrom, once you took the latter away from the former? 220.1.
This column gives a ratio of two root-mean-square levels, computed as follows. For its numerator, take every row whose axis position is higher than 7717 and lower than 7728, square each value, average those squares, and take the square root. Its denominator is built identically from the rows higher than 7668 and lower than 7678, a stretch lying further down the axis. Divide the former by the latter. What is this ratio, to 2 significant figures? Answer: 0.97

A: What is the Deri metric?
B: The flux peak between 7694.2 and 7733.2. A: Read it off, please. 246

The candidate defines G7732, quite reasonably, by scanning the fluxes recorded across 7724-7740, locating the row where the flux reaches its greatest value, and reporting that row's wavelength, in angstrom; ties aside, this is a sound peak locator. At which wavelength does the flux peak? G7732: 7730.58 angstrom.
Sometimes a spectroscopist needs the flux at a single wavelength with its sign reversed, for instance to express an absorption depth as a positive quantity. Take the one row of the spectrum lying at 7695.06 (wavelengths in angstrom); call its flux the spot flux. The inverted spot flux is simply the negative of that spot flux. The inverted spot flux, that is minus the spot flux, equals -237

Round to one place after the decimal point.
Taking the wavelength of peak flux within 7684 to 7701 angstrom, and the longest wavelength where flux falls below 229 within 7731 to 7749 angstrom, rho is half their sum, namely 7721.7 angstrom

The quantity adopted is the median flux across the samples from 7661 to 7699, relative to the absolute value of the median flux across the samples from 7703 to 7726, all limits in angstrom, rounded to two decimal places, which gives 1.00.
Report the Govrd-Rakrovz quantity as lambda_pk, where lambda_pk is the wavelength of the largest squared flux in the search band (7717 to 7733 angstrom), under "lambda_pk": 7721.68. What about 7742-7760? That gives 7743.05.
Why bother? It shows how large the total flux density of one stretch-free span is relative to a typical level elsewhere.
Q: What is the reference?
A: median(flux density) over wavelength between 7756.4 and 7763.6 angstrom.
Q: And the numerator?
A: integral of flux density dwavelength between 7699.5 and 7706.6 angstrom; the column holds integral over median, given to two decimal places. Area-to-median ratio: 7.04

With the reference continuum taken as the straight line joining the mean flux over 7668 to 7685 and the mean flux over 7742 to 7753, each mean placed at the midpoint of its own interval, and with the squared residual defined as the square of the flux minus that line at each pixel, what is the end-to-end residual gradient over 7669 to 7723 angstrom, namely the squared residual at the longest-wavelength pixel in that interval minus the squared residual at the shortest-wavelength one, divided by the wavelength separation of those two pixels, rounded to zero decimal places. 2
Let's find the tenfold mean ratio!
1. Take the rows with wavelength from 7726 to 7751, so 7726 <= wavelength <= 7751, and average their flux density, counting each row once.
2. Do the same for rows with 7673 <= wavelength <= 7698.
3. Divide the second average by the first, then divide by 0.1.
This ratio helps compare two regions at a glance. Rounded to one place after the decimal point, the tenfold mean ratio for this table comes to 10.3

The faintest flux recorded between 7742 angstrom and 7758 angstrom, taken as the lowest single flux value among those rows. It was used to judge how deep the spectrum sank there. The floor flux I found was 205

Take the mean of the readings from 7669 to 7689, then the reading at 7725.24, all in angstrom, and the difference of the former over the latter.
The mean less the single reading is 11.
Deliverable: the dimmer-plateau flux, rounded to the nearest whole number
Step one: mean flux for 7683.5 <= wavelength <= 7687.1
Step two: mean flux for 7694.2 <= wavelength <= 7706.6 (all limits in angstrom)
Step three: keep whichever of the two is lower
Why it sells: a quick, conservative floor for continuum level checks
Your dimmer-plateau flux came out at 228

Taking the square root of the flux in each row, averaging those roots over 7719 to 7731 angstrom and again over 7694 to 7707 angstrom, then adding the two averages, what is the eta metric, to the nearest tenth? 30.1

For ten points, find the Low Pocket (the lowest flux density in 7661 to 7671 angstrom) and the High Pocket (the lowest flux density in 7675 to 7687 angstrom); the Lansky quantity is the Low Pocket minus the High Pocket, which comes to -12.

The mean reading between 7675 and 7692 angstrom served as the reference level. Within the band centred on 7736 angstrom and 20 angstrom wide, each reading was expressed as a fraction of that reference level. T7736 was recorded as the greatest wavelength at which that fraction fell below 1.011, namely 7744.83 angstrom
